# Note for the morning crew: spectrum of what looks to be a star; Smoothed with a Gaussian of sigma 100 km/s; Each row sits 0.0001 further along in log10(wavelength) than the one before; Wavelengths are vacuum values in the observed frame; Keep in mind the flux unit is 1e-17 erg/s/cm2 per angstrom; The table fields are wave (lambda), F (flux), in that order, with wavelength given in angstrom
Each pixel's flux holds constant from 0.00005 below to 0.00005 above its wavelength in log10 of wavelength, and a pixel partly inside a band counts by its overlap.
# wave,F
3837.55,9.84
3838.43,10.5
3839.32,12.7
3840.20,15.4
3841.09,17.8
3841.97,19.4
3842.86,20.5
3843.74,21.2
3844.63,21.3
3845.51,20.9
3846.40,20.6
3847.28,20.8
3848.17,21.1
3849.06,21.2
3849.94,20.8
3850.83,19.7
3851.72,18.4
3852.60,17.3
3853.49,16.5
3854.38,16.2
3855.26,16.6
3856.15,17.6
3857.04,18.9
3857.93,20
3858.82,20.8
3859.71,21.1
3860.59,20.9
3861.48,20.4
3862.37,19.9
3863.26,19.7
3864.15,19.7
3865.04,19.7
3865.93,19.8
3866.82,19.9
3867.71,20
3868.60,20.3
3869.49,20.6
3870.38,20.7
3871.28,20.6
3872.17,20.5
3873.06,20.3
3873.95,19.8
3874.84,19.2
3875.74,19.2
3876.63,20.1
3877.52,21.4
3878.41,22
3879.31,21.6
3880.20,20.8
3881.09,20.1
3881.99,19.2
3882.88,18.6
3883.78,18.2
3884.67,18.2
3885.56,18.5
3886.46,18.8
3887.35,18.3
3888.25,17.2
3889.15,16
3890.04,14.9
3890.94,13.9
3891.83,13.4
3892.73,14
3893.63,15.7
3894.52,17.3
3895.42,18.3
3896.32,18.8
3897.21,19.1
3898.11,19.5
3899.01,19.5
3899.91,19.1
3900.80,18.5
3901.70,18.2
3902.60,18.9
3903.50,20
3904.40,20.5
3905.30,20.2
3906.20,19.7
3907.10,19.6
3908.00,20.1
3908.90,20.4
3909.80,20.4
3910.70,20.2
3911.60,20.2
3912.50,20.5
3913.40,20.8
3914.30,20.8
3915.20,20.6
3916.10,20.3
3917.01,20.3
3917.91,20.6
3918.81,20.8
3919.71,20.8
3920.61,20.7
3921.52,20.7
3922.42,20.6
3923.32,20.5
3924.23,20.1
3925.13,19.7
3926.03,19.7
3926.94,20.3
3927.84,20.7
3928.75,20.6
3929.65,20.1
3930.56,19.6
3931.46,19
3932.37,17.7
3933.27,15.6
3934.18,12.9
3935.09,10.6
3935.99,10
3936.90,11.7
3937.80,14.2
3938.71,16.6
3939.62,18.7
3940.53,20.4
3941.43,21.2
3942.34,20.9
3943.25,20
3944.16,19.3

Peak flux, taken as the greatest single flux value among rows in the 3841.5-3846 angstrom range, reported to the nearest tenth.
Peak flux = 21.3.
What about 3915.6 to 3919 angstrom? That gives 20.8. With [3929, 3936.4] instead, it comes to 20.1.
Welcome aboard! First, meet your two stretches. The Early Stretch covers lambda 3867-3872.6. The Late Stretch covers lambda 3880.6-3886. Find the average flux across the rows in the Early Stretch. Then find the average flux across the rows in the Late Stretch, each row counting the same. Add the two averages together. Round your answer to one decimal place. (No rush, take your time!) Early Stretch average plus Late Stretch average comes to 39.2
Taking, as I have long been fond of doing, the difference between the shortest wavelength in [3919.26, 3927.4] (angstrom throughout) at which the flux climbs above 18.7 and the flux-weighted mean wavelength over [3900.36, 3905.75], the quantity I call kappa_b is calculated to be 16.6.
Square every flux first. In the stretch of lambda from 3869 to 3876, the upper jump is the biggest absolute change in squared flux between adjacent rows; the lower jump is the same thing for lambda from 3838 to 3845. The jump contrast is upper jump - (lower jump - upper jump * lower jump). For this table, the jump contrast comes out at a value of 1808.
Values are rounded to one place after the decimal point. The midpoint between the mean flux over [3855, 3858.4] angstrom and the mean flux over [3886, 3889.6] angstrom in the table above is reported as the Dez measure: 17.9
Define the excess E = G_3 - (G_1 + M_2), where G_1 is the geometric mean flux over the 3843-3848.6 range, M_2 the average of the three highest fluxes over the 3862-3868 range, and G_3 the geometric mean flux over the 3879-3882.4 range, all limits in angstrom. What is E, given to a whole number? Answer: -21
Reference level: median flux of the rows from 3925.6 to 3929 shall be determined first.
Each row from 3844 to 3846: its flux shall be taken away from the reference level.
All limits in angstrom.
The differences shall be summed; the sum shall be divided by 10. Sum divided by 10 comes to -0.13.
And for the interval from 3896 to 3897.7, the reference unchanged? 0.30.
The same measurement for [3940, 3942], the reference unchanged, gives -0.07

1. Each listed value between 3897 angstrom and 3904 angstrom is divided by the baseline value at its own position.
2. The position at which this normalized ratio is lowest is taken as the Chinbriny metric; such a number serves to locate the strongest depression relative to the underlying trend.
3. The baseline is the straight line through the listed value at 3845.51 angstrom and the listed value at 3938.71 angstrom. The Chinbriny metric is 3901.70 angstrom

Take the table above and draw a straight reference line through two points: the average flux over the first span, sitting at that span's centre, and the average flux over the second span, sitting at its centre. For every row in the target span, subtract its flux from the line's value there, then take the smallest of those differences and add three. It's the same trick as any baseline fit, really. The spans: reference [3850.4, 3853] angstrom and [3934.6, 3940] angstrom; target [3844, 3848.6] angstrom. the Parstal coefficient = 0.6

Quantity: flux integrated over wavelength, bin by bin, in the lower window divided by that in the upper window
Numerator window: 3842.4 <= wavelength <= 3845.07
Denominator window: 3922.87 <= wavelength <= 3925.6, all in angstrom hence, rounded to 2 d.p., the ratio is 1.02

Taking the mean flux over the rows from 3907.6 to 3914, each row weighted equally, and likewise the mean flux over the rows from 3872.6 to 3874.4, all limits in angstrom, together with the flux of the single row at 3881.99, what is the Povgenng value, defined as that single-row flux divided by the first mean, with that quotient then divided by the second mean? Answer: 0.047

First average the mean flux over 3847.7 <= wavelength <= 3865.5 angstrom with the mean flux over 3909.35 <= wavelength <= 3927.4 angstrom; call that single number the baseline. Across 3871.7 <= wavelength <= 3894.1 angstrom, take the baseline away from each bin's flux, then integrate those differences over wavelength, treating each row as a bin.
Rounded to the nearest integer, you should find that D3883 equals -33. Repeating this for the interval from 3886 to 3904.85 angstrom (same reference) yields -43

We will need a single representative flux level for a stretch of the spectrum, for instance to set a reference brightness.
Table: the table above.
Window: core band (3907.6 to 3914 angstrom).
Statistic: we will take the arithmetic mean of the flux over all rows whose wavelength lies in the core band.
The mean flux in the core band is 20.4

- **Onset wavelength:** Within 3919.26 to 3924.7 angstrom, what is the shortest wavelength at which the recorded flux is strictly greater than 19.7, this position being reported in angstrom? 3919.71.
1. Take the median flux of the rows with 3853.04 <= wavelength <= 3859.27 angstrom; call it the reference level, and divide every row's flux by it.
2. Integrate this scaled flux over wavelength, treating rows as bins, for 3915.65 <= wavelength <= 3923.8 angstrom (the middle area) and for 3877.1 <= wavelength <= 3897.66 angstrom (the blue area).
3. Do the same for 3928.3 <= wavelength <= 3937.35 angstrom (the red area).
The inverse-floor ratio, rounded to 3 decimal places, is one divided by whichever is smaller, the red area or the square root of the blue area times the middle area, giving 0.123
